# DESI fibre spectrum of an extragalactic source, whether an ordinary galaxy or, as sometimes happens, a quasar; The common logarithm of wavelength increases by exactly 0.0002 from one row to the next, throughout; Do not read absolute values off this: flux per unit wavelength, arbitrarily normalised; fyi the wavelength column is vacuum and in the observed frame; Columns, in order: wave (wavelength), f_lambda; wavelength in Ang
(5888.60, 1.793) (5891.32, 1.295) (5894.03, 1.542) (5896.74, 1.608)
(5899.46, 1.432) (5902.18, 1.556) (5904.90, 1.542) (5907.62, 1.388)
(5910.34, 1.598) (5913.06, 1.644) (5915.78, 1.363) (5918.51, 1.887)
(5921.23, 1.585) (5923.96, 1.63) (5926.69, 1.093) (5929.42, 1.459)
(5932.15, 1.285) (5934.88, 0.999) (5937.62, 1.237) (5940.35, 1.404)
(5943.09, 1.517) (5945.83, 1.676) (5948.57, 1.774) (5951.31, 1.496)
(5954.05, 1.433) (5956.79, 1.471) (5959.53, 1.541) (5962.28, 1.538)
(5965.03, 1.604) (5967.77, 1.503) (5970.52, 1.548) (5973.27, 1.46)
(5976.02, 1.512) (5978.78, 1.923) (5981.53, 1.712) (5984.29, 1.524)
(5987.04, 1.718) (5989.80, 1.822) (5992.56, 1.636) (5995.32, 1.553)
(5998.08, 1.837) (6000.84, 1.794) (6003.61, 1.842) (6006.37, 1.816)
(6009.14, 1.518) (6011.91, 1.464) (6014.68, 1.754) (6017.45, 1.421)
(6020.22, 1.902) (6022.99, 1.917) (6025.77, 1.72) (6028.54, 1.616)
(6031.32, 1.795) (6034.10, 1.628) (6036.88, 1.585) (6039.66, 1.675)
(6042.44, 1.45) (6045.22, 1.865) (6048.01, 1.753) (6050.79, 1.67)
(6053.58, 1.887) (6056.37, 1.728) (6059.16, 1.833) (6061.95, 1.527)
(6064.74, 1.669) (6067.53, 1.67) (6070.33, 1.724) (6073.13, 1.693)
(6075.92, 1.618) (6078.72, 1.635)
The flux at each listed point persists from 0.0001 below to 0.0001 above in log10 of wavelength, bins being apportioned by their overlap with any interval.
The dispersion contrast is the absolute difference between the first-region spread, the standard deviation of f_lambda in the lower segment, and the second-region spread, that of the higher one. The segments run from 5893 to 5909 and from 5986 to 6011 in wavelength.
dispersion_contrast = 0.044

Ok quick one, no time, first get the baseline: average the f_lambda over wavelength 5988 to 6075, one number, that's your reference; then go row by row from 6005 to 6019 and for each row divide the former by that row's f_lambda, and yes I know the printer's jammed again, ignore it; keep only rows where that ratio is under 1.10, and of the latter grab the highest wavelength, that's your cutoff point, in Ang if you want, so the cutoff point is 6014.68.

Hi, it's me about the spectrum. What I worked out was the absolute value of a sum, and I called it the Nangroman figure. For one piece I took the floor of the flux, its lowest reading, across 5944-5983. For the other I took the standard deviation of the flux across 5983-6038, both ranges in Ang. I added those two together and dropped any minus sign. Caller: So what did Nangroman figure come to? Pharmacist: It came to 1.58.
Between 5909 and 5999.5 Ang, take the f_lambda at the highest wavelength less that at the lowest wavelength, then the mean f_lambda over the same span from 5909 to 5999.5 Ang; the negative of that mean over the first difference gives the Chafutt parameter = -6.5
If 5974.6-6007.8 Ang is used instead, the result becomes -5.7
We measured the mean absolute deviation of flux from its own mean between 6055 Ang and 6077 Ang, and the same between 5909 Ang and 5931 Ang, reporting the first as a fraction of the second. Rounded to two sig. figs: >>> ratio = 0.36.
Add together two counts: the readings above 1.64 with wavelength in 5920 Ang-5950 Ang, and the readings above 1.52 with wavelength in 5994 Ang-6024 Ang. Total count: 10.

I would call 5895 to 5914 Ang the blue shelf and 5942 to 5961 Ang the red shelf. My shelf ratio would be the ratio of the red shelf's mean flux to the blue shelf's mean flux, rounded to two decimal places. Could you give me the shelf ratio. 1.01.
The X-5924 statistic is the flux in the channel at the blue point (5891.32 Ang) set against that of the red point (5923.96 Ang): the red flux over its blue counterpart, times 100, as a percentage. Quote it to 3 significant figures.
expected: 126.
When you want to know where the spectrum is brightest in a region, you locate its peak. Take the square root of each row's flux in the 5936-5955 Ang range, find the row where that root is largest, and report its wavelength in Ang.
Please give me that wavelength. 5948.57 Ang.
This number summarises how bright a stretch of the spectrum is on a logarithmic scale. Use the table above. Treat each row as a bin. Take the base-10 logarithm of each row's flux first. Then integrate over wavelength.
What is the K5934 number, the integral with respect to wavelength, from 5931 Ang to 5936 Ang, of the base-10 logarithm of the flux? 0.3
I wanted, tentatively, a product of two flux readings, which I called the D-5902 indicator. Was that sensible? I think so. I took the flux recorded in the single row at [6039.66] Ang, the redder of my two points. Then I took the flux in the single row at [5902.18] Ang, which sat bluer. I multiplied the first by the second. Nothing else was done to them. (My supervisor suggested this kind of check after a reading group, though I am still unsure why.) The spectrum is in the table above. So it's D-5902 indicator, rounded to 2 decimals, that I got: 2.61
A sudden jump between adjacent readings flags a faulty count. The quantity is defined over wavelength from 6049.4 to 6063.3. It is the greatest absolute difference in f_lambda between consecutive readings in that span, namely 0.31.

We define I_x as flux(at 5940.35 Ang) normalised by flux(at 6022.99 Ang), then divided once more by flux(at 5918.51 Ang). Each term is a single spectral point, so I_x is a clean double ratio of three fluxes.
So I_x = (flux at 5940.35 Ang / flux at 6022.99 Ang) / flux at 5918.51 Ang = 0.39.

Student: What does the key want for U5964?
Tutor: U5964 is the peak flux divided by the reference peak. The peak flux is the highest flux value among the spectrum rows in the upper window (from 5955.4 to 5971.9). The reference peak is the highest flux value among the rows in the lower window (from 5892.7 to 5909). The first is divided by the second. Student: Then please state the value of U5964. 1.00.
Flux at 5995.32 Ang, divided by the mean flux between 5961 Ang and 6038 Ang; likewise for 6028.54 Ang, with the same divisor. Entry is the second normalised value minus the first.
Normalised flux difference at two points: 0.038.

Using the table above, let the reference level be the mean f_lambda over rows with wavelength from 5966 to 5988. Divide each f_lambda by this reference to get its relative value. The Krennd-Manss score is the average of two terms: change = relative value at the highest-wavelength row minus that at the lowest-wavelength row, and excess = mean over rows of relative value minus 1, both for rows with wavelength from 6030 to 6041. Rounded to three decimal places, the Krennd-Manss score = -0.019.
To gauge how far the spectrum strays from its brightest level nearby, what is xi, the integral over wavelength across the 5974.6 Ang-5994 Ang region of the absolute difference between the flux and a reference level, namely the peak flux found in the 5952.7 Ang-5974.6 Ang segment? 2.7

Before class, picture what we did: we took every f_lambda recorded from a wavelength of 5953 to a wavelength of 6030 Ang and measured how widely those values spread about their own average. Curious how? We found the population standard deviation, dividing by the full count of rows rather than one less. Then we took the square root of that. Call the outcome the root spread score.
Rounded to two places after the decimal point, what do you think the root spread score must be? 0.40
